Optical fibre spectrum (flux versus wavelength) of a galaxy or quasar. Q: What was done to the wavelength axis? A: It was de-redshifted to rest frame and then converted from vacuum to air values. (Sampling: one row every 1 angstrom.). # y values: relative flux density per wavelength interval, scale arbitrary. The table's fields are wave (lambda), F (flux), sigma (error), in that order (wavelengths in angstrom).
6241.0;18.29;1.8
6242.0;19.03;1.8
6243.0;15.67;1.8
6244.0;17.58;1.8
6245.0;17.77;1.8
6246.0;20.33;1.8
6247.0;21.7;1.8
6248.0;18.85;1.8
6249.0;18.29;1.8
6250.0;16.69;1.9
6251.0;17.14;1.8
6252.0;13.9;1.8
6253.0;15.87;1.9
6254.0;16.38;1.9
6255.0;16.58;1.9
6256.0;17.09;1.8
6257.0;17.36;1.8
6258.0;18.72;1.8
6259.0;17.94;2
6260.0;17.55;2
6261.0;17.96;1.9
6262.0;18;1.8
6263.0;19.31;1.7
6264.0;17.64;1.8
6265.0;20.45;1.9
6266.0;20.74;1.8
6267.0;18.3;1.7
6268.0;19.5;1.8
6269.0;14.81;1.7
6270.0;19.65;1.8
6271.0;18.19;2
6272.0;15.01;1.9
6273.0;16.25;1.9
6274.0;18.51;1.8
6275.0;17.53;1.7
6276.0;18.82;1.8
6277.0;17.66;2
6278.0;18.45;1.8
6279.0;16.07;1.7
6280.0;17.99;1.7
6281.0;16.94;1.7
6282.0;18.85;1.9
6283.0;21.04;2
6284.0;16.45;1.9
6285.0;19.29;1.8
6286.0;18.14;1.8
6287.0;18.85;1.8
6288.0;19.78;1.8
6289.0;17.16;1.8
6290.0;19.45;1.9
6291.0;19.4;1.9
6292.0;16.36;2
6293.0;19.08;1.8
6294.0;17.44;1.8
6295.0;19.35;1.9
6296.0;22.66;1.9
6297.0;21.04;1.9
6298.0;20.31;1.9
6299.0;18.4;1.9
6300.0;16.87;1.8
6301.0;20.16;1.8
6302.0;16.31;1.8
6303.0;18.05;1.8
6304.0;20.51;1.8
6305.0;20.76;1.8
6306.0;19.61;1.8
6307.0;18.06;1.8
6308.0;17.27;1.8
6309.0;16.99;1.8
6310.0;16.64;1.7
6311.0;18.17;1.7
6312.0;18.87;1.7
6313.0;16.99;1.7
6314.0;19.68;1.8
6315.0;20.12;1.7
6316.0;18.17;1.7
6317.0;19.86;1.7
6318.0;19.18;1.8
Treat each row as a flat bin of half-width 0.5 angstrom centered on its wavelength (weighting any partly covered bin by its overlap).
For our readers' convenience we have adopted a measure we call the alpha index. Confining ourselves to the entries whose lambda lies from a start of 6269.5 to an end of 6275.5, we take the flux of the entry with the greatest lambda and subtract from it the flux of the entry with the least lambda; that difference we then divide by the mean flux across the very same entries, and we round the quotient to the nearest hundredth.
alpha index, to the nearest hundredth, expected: -0.12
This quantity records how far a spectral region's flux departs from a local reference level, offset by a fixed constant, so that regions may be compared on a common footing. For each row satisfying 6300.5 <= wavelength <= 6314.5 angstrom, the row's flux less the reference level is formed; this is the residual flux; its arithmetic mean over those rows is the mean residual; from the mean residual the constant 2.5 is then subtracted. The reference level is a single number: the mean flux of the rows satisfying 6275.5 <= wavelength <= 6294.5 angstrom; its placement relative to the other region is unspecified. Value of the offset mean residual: -2.3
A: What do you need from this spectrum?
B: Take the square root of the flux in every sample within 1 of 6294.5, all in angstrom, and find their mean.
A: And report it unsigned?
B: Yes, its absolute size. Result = 4.29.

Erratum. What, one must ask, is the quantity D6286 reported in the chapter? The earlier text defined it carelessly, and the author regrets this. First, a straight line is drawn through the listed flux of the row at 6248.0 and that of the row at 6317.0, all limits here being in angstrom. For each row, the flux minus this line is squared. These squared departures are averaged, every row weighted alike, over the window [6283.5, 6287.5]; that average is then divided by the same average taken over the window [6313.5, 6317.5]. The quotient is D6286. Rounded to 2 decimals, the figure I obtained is 3.61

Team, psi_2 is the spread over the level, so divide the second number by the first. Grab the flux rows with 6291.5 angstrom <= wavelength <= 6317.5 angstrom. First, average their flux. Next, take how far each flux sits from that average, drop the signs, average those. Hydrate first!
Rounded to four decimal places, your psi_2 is 0.0744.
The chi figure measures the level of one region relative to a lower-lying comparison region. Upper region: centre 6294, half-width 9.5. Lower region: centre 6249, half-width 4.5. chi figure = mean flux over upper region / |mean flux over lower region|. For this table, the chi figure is 1.06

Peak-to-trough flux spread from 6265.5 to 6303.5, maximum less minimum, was 8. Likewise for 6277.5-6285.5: 5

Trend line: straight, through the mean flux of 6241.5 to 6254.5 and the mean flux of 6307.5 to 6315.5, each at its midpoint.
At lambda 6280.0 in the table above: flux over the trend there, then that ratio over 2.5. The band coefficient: 0.40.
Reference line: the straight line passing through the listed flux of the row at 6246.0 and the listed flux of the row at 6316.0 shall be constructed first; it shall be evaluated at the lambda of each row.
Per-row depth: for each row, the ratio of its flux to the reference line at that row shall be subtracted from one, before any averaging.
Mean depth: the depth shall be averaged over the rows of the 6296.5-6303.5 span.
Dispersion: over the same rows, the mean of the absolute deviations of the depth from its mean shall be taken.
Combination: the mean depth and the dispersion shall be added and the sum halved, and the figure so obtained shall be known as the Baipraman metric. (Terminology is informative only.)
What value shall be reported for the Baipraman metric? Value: 0.038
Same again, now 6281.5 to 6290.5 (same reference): 0.035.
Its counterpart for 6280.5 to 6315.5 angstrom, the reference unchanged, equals 0.035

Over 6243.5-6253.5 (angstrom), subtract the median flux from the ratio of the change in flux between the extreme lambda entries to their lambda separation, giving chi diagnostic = -17.9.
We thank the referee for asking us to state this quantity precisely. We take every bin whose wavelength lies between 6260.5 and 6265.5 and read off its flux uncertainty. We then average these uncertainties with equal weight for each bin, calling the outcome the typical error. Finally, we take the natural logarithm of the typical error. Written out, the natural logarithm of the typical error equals 0.60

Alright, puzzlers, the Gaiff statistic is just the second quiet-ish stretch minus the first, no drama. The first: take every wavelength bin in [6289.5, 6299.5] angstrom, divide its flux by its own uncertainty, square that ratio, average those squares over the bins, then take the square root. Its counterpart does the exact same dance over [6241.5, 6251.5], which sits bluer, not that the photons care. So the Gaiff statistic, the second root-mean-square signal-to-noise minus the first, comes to -0.12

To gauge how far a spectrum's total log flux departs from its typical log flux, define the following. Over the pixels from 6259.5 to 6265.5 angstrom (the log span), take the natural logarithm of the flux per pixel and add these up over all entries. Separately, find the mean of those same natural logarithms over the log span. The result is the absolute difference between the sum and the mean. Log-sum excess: 14.6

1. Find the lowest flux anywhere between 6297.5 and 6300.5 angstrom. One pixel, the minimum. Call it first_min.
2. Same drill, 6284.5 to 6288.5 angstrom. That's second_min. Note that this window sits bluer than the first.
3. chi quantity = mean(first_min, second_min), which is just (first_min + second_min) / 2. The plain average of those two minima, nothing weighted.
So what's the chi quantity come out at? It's 17.5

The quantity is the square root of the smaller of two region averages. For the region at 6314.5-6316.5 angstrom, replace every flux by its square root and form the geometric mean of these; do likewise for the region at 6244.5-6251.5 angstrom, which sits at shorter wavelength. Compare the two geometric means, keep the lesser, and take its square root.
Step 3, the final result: 2.08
